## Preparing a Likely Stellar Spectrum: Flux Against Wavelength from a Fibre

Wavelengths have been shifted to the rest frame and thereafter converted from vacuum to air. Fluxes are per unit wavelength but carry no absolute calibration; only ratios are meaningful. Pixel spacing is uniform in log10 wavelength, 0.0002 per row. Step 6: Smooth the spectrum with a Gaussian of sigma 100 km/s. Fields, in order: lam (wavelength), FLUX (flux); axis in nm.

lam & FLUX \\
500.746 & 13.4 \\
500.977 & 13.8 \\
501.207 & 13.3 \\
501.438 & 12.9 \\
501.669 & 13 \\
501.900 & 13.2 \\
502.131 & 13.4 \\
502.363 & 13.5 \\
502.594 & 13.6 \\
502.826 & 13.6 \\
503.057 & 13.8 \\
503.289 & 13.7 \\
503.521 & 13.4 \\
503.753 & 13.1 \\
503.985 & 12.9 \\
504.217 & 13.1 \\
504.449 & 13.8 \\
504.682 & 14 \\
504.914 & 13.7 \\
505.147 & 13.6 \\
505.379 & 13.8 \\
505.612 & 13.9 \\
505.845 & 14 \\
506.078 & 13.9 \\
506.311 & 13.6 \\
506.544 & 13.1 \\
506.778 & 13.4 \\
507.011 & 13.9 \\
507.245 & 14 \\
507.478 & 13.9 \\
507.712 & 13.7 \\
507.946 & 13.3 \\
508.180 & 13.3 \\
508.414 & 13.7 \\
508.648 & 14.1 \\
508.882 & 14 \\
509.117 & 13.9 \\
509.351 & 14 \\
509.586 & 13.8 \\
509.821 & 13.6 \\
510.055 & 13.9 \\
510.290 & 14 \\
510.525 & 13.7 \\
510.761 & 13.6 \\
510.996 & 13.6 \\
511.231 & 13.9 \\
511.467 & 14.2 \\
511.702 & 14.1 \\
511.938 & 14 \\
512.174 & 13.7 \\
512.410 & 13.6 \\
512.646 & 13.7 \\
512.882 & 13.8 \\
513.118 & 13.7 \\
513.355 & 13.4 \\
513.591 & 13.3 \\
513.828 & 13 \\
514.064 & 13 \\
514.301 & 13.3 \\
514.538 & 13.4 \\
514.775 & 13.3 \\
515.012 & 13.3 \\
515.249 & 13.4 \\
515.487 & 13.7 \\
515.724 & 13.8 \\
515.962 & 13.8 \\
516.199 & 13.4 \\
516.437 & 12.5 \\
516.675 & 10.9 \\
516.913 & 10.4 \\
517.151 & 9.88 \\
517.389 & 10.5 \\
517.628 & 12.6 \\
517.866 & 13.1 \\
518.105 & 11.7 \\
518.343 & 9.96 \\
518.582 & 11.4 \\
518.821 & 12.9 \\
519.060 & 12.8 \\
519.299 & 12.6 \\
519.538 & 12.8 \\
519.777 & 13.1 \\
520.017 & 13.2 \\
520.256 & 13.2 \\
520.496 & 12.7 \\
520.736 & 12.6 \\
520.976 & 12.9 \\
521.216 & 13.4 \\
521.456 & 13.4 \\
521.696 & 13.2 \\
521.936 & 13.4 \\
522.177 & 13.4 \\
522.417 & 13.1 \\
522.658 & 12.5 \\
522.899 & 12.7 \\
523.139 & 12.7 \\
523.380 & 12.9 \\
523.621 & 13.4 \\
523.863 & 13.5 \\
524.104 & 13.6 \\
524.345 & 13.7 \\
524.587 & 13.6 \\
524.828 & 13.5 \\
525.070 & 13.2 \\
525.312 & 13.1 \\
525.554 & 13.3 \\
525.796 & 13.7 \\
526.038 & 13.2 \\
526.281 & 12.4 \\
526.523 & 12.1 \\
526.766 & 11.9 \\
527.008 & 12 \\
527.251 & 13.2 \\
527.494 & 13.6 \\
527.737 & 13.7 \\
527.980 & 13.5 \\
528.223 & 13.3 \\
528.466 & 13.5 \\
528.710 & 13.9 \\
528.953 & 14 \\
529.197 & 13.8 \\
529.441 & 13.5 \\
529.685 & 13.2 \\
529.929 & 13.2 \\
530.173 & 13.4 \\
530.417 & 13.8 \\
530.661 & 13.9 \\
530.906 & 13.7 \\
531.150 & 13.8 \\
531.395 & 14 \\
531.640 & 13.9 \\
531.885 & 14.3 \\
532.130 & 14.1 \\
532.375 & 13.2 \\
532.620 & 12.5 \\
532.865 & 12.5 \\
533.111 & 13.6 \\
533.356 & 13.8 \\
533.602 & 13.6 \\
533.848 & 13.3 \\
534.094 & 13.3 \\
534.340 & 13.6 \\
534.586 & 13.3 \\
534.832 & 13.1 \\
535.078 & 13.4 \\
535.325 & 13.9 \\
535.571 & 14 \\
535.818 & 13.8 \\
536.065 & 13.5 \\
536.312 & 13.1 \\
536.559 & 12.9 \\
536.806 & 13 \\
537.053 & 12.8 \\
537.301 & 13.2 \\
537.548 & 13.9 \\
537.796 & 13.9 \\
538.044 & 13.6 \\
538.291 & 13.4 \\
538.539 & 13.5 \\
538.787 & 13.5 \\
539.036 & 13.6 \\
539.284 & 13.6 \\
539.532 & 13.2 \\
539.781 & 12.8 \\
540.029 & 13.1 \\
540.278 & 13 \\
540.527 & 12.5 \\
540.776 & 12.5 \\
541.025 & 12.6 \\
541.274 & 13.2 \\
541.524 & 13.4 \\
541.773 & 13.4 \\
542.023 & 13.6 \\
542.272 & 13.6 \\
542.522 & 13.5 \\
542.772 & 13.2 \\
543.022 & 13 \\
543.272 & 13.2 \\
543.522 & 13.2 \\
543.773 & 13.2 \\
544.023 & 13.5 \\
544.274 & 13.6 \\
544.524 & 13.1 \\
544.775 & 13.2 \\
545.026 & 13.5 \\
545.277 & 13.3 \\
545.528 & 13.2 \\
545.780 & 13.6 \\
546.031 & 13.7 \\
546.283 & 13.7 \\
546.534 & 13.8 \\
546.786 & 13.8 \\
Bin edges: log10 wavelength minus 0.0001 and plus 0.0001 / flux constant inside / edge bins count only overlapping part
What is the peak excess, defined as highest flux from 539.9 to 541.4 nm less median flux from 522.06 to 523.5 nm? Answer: 0.4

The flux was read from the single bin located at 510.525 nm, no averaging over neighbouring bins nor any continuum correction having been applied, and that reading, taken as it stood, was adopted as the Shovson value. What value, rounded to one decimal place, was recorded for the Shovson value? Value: 13.7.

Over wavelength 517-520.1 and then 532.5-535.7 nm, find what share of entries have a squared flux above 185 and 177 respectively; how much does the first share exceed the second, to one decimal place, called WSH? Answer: -0.5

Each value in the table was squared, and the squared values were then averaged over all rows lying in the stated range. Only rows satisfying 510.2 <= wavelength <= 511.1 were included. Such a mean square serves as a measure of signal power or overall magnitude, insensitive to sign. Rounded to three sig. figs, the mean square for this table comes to 188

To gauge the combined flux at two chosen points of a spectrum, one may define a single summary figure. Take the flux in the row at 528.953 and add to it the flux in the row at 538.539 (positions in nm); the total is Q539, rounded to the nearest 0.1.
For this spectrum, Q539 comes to 27.5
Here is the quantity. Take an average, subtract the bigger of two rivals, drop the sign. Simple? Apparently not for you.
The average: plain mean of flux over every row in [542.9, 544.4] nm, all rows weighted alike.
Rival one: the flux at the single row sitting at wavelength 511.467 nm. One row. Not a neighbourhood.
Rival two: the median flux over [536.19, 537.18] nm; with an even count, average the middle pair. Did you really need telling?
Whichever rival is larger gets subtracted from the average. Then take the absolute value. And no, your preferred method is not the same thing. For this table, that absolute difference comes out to 0.9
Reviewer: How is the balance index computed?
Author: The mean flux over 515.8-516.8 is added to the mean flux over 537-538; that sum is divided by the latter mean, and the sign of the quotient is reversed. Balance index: -1.94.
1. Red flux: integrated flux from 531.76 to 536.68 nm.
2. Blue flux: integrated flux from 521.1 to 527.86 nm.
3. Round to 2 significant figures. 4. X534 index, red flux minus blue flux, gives -23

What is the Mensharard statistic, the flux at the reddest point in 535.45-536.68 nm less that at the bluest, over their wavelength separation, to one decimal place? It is -1.1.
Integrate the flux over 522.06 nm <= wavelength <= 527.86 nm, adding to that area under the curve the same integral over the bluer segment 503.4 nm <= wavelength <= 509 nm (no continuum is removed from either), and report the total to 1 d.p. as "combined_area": 152.2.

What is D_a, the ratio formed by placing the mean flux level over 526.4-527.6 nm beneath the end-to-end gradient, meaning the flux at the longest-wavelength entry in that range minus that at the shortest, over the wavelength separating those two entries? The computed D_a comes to 0.12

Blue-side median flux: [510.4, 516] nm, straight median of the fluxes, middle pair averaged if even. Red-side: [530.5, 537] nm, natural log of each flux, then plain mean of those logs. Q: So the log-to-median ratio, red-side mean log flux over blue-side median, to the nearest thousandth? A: 0.191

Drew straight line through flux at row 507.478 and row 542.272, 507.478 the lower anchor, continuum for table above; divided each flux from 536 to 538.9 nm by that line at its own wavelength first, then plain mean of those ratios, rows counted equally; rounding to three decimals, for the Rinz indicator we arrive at 0.979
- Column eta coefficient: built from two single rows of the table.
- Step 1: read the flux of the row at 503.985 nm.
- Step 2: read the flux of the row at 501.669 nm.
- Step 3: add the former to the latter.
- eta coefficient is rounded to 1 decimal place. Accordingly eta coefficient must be 25.9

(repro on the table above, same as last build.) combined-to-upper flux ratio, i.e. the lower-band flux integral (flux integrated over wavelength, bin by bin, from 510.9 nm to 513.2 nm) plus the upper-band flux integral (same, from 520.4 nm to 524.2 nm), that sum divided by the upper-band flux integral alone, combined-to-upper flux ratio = 1.6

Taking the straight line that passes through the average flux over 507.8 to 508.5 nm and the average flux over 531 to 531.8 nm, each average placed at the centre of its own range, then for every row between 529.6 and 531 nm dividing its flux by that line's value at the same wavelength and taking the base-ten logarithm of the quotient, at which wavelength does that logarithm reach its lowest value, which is 529.929 nm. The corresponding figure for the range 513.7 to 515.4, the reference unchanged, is 514.064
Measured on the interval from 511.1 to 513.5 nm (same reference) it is 513.355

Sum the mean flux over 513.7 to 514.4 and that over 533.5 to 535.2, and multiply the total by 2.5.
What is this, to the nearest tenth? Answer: 66.2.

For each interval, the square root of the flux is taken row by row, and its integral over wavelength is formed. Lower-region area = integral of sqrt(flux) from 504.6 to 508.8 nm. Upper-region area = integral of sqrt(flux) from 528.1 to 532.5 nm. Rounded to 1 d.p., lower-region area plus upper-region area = 31.8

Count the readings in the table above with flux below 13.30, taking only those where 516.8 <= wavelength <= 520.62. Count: 16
